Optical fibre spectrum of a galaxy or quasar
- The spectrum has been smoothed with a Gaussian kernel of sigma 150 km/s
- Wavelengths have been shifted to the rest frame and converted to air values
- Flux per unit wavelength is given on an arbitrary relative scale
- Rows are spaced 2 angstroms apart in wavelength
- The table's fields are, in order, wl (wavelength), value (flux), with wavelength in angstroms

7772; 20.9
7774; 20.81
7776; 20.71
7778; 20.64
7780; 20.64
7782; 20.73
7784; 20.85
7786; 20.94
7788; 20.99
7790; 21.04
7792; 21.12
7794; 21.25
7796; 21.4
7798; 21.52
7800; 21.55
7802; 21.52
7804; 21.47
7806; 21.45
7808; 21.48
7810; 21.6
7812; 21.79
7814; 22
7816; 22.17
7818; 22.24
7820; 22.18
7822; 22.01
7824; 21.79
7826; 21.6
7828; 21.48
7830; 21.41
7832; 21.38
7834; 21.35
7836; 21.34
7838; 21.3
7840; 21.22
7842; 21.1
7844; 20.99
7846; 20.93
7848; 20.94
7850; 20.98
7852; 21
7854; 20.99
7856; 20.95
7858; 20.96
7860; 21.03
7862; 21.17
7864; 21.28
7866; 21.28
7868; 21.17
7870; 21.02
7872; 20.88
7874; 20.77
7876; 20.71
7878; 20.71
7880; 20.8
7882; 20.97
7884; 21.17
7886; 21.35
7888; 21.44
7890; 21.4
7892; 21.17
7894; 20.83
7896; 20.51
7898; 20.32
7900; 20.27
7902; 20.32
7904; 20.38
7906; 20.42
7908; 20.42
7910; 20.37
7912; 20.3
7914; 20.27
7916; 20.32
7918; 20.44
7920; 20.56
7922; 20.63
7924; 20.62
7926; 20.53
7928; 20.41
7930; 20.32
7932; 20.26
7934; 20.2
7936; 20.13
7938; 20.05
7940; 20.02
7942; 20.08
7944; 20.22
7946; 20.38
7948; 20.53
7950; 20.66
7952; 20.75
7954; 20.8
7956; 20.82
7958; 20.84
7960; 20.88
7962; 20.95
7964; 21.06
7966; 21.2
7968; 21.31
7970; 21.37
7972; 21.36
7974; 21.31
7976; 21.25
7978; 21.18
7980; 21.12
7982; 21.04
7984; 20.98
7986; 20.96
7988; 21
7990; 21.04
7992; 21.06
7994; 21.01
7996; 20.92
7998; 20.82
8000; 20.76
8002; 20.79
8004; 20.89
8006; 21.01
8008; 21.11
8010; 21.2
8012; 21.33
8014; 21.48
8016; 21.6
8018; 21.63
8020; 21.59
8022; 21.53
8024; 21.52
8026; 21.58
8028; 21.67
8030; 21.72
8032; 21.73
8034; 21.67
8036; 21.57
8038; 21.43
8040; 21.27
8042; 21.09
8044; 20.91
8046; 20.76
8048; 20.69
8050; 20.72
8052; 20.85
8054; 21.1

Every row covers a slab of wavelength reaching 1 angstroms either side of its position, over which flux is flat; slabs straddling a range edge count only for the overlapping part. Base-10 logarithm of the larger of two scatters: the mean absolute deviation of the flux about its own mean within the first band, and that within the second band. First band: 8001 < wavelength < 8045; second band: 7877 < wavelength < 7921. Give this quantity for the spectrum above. -0.460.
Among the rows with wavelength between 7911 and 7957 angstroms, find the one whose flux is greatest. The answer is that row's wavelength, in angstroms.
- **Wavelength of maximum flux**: 7956 angstroms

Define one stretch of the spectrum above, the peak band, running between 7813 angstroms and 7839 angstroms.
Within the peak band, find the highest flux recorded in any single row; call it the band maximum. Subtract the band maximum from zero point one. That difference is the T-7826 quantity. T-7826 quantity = -22.1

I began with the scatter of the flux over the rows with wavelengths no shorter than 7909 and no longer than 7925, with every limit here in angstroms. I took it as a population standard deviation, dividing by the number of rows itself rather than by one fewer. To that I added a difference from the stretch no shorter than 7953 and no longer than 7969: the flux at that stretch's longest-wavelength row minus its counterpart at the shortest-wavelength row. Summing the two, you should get 0.65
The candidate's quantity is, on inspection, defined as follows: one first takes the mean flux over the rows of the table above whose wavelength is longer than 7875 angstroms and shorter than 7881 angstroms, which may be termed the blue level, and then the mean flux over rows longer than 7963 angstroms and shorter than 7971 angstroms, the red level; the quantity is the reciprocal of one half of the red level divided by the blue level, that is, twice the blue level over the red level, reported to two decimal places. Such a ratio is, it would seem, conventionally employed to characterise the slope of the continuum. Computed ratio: 1.95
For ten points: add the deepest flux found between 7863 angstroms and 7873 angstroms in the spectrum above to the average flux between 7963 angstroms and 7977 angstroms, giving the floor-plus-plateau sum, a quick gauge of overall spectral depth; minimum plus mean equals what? 42.1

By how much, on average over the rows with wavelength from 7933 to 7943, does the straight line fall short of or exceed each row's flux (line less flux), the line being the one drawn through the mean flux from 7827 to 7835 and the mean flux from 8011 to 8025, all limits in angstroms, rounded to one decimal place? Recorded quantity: 1.4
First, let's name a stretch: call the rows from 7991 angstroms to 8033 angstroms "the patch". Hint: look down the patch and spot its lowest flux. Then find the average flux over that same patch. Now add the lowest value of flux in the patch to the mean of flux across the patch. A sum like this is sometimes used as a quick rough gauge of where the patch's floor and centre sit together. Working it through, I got 42.0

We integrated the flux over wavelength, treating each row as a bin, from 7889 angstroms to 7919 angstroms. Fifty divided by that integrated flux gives 0.0812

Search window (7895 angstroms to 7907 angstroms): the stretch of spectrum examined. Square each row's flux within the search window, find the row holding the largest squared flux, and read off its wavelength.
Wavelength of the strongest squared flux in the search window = 7896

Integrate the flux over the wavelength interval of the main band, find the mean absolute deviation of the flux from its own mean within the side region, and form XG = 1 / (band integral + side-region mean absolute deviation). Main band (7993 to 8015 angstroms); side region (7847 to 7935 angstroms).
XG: 0.0022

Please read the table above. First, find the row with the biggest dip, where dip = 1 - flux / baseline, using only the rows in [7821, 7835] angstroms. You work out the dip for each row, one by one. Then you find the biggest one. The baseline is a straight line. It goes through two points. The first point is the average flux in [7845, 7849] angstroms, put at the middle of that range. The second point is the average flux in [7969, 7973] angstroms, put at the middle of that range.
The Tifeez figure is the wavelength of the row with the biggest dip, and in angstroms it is 7834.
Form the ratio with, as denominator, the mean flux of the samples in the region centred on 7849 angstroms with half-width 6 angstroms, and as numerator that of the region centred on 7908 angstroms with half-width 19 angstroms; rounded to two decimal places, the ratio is 0.98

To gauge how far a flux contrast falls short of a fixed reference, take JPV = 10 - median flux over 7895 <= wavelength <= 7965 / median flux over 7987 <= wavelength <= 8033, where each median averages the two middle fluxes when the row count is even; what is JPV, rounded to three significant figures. 9.04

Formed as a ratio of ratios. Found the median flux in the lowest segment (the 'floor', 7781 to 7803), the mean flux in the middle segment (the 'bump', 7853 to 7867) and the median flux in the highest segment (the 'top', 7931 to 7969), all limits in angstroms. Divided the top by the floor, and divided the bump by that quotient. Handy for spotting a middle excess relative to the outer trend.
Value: 21.6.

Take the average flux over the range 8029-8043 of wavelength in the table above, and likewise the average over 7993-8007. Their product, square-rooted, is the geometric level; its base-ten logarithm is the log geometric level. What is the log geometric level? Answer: 1.33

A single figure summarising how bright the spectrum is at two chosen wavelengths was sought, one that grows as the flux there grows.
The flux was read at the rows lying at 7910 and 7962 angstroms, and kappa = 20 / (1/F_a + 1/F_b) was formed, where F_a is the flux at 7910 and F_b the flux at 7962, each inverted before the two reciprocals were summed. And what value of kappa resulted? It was 207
